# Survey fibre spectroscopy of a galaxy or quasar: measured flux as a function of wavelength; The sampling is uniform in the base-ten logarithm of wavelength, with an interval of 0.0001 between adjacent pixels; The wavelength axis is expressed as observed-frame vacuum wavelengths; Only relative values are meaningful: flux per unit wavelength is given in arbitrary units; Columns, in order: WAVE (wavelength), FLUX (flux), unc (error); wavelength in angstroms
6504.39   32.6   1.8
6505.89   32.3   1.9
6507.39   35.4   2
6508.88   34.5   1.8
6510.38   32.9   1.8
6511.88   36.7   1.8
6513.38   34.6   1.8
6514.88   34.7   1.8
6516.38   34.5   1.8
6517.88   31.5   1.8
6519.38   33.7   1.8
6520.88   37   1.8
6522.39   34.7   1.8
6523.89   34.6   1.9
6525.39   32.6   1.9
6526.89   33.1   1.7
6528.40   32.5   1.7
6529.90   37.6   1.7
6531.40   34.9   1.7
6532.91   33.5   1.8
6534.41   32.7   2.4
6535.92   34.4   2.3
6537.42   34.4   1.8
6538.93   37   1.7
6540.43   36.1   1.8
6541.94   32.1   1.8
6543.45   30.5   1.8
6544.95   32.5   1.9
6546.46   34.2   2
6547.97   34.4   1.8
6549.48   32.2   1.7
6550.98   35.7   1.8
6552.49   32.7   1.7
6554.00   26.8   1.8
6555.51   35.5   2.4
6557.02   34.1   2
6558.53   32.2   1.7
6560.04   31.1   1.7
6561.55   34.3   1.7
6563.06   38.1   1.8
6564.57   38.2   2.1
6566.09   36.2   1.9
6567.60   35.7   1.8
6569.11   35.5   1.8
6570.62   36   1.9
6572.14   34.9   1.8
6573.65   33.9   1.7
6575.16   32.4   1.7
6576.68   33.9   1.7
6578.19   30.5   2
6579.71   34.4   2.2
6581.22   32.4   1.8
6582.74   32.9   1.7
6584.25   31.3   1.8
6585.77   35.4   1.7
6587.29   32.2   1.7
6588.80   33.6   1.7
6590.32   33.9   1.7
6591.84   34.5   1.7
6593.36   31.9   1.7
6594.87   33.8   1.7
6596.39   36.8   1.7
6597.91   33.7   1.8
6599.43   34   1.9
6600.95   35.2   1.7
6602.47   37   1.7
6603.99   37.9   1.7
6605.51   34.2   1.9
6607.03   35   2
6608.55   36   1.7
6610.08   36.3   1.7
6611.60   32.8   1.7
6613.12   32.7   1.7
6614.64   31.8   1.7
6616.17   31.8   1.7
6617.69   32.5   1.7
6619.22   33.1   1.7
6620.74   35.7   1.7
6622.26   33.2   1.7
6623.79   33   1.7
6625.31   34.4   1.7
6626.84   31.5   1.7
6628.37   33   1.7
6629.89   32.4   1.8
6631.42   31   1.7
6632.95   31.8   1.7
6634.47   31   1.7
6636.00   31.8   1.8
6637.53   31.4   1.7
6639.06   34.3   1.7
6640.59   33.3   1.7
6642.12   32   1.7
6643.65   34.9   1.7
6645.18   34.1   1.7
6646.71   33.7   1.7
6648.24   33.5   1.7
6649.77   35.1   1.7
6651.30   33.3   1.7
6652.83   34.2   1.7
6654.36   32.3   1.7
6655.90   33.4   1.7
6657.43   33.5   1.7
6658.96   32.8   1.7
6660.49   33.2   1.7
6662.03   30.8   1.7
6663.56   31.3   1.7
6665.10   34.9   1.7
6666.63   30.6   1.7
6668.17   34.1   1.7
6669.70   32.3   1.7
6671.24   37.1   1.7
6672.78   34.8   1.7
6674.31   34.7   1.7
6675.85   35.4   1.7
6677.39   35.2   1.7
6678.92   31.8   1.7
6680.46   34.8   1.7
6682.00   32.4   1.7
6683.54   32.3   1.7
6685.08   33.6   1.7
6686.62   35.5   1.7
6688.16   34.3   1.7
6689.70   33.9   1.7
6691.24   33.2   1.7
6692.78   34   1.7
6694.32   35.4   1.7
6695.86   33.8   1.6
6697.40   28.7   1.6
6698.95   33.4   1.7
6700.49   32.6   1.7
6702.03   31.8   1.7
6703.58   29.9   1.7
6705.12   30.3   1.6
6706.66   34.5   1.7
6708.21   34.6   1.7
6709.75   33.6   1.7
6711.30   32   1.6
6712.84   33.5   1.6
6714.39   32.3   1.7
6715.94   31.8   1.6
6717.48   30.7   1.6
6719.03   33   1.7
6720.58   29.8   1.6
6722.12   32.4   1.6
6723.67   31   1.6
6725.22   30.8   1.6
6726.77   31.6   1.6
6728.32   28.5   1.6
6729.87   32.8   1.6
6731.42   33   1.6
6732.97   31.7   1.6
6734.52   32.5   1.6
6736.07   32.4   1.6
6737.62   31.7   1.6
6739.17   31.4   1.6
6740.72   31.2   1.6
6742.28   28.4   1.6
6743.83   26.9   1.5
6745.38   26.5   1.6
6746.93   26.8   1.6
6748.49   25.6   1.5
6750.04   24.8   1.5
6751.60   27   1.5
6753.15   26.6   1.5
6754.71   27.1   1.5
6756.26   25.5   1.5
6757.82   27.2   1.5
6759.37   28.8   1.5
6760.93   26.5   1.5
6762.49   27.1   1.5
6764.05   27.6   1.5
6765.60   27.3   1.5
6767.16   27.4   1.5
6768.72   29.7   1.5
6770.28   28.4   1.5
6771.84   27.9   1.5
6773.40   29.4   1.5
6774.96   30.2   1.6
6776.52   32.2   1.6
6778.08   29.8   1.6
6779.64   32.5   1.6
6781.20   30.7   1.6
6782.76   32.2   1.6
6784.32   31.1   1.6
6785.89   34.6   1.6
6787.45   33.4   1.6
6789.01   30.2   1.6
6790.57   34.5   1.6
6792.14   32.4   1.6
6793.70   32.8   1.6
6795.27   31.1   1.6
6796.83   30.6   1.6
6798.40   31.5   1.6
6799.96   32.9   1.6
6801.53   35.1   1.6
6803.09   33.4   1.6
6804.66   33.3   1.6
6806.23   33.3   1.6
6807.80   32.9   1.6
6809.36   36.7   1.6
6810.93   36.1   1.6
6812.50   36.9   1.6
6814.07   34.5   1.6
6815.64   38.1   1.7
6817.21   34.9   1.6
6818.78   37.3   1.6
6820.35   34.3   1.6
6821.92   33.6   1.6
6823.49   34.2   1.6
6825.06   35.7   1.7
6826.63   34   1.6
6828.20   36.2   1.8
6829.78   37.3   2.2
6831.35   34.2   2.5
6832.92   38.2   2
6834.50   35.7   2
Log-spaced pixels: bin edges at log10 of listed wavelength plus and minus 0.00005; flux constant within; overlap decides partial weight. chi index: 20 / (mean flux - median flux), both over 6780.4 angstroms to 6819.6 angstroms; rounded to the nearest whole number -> 62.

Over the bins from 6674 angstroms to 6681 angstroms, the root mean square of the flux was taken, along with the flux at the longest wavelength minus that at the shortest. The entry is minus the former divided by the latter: -344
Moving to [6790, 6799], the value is 11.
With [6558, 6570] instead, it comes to -11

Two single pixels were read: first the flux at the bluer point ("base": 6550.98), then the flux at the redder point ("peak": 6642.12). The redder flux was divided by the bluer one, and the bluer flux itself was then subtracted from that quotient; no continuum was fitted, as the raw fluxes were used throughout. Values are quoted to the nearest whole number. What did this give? -35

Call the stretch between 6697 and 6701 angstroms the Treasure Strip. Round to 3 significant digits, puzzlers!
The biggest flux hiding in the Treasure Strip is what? 33.4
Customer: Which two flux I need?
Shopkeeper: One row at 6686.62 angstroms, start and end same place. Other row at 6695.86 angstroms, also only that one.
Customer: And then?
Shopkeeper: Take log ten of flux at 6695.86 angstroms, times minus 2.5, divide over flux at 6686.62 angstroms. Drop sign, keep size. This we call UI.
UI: 0.108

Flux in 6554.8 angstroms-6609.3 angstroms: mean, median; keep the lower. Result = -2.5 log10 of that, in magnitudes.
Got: -3.837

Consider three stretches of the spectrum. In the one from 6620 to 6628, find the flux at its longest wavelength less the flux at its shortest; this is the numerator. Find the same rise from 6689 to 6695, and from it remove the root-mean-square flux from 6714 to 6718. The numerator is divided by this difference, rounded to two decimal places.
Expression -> 0.14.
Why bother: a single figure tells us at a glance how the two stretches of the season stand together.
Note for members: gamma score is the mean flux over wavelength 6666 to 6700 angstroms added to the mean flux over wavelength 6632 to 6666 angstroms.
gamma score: 66.7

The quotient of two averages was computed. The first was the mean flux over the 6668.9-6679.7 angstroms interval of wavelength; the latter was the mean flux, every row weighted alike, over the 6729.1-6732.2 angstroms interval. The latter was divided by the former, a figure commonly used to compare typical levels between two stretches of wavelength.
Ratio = 0.954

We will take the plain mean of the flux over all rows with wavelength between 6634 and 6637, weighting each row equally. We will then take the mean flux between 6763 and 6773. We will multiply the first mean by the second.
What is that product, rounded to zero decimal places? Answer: 881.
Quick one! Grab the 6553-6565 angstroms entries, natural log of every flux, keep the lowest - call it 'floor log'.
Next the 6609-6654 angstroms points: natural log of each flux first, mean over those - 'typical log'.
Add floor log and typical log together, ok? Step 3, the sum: 6.79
